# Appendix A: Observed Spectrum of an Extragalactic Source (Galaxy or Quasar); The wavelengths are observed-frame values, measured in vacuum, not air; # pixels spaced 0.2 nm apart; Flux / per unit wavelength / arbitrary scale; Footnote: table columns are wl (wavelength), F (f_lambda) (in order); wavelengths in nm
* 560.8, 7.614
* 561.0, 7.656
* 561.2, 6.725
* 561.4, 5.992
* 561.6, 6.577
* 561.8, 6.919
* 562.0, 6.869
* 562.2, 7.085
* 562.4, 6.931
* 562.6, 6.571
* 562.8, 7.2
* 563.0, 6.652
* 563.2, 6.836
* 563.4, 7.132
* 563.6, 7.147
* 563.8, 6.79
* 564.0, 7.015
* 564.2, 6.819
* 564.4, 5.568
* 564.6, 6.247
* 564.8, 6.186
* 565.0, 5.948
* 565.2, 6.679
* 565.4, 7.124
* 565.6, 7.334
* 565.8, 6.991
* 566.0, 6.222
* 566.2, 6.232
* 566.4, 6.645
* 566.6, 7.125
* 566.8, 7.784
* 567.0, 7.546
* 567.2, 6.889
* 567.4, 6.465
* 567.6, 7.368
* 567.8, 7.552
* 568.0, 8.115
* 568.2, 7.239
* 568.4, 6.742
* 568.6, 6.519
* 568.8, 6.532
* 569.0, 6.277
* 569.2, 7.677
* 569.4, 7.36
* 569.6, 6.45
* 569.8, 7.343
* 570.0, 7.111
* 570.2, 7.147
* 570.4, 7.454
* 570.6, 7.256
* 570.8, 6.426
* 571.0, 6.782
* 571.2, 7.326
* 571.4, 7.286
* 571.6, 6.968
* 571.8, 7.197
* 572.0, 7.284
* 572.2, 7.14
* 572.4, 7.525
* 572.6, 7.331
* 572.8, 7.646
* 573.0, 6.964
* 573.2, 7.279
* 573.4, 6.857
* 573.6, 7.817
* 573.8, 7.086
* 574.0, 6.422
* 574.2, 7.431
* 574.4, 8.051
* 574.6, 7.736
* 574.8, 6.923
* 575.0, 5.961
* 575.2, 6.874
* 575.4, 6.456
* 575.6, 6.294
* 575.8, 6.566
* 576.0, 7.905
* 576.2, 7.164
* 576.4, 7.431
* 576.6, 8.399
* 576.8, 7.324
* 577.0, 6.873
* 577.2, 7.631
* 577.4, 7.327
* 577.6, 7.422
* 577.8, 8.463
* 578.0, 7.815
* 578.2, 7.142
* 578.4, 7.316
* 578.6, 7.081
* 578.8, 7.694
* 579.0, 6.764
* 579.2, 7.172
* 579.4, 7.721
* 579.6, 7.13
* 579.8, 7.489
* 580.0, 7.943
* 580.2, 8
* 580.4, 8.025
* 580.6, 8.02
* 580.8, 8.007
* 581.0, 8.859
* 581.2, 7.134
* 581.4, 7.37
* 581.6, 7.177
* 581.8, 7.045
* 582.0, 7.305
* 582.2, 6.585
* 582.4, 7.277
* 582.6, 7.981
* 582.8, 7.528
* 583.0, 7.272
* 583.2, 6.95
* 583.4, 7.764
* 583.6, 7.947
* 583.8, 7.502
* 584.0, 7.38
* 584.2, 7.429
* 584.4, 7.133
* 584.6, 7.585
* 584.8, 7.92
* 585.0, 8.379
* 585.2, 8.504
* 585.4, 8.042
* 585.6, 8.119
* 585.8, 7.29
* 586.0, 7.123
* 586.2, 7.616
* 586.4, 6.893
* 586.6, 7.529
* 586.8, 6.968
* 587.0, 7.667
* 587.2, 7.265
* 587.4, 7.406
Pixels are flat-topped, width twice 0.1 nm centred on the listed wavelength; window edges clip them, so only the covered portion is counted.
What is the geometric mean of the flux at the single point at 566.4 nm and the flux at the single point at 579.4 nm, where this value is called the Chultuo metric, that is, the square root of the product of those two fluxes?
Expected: 7.16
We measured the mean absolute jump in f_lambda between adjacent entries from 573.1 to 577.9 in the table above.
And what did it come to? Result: 0.67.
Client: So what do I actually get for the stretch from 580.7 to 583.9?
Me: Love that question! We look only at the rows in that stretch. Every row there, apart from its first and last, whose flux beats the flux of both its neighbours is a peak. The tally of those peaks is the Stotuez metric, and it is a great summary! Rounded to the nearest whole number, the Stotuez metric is 5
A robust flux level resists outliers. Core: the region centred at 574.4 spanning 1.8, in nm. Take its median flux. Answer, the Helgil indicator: 7.09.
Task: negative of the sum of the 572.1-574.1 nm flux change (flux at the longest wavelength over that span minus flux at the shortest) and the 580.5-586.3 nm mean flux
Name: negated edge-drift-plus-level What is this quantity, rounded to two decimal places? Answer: -6.88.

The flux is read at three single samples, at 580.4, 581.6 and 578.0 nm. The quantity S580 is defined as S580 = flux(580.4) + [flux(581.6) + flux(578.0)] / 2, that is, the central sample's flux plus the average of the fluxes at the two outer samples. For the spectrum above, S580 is 15.5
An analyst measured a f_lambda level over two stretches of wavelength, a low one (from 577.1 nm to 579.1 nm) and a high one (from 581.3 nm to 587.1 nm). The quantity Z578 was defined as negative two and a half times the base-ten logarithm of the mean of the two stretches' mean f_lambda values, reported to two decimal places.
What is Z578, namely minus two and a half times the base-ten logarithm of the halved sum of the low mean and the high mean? -2.18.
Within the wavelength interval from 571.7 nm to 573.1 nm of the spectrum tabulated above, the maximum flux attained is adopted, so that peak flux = 7.646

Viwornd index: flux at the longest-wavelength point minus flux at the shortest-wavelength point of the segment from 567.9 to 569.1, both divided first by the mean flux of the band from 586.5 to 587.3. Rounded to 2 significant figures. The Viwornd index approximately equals -0.25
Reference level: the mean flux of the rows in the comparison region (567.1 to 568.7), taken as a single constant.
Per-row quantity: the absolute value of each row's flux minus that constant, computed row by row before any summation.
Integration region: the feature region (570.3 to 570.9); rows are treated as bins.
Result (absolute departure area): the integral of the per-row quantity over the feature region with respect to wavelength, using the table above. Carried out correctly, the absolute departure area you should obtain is 0.23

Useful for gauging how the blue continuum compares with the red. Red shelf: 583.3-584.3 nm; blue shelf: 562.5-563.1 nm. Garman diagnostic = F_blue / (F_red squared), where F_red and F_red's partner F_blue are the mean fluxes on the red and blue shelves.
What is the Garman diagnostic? 0.118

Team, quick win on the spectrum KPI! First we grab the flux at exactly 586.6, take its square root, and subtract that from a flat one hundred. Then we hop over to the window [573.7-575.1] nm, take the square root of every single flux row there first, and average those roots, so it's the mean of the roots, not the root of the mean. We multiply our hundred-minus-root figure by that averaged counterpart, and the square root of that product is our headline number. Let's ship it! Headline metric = 16.1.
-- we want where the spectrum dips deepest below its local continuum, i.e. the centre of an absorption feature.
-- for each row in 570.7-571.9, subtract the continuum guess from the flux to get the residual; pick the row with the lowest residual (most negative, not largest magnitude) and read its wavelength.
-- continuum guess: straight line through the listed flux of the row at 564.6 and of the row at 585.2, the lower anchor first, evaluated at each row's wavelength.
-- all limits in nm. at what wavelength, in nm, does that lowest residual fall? 570.8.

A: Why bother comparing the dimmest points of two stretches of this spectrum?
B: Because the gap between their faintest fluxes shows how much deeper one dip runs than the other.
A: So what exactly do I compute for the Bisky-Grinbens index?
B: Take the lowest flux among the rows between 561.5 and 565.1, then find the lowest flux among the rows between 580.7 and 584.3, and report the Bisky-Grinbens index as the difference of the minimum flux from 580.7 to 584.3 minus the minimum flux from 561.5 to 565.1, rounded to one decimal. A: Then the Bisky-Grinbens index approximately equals 1.0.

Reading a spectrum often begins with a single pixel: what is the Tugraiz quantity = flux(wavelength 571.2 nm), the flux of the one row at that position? 7.326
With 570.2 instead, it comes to 7.147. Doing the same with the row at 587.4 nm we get 7.406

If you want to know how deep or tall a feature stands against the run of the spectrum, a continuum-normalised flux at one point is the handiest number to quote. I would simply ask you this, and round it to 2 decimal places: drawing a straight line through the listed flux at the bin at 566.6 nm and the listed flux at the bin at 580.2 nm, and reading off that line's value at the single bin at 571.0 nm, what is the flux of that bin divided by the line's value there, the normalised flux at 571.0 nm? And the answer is 0.92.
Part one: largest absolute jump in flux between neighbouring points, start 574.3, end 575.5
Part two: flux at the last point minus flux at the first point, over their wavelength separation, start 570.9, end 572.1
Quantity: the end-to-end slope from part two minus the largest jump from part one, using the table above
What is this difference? -0.46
